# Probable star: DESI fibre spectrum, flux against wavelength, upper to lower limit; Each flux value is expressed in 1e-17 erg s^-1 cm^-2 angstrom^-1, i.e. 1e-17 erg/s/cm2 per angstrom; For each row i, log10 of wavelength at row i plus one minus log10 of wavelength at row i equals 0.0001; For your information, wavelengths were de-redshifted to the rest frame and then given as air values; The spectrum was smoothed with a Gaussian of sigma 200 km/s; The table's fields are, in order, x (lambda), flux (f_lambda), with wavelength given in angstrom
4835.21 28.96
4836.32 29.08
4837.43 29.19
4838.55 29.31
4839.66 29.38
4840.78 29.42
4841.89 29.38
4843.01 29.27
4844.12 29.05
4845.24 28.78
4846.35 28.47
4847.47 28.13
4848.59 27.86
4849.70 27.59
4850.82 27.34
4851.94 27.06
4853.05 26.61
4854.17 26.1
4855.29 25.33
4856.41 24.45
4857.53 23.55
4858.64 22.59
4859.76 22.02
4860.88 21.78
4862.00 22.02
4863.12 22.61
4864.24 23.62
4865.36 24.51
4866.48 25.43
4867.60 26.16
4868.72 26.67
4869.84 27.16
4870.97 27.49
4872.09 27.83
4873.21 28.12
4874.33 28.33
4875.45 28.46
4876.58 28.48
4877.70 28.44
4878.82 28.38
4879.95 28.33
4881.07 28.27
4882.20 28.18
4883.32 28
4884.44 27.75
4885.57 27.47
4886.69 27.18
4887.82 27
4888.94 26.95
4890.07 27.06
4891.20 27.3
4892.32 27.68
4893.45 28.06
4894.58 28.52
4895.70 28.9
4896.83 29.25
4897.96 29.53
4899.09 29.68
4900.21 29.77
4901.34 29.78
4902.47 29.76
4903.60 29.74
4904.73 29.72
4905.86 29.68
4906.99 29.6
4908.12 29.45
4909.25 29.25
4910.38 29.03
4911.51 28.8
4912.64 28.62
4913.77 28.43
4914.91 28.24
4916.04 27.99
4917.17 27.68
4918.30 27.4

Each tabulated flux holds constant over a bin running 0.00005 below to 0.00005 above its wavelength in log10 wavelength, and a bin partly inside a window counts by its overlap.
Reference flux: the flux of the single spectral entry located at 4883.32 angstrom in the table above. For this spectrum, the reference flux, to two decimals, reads 28.00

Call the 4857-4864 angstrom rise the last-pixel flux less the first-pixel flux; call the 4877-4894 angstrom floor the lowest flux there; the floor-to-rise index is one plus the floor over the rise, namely -28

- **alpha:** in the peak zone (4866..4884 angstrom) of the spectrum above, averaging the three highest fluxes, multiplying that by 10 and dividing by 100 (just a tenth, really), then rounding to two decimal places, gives 2.85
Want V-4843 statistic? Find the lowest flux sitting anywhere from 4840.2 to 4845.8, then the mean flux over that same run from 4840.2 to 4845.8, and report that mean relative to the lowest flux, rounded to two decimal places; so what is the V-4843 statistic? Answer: 1.01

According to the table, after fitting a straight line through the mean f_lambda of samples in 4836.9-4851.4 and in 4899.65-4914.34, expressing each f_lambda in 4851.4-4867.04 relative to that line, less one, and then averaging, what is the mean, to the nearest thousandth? -0.164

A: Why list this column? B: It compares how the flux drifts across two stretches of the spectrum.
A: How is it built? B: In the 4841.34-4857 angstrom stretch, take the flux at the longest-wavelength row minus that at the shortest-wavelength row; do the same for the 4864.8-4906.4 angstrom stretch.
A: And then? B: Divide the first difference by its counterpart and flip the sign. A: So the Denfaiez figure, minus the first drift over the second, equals 1.0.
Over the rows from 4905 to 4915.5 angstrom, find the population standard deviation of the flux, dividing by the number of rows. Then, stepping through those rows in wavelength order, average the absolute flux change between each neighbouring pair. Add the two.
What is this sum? 0.67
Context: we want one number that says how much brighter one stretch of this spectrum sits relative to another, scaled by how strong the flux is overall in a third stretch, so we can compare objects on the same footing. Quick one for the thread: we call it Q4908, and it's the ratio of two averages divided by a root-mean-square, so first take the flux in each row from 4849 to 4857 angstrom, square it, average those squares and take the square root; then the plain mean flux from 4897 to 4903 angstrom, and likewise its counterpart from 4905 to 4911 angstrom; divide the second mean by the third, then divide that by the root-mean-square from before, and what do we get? 0.0383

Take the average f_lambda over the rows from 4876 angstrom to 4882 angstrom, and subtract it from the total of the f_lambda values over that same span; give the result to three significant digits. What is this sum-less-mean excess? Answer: 114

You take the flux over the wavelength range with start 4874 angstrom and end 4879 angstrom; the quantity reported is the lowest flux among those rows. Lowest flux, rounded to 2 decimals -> 28.33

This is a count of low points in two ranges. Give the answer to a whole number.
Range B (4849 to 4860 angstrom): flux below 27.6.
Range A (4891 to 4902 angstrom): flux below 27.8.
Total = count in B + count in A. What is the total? 12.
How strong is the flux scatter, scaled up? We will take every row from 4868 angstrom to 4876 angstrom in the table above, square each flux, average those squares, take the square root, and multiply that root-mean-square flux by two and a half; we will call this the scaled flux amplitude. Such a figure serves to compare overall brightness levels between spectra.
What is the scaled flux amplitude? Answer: 69.3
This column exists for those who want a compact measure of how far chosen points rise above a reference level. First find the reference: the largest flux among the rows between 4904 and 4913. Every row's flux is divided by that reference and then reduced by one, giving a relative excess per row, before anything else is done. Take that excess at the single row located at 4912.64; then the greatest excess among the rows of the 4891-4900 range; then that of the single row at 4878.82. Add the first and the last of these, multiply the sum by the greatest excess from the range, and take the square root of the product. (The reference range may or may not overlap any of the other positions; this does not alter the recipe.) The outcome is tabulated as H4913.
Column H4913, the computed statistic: 0.01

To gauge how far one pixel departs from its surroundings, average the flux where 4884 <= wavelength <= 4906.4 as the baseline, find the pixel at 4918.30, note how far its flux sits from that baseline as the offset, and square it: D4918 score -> 1.3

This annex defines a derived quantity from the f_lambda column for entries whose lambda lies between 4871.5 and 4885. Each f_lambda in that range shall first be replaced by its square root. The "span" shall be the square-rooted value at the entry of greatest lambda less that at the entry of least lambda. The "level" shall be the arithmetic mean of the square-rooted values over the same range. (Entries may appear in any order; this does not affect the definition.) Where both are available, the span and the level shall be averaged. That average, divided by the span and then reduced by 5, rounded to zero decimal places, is -355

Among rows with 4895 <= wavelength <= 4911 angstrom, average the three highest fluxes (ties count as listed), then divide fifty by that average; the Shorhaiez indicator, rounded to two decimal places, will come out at 1.68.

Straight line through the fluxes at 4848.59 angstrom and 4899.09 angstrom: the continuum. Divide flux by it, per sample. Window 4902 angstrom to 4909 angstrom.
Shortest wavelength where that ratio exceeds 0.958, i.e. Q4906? 4902.47 angstrom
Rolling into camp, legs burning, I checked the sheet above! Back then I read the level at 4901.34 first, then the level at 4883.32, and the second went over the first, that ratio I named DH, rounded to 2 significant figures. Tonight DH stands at 0.94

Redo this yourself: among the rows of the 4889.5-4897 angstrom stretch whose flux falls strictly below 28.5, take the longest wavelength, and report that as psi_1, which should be 4893.45 angstrom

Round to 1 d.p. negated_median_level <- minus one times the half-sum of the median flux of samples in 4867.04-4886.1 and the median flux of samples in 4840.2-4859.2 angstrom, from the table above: -27.9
